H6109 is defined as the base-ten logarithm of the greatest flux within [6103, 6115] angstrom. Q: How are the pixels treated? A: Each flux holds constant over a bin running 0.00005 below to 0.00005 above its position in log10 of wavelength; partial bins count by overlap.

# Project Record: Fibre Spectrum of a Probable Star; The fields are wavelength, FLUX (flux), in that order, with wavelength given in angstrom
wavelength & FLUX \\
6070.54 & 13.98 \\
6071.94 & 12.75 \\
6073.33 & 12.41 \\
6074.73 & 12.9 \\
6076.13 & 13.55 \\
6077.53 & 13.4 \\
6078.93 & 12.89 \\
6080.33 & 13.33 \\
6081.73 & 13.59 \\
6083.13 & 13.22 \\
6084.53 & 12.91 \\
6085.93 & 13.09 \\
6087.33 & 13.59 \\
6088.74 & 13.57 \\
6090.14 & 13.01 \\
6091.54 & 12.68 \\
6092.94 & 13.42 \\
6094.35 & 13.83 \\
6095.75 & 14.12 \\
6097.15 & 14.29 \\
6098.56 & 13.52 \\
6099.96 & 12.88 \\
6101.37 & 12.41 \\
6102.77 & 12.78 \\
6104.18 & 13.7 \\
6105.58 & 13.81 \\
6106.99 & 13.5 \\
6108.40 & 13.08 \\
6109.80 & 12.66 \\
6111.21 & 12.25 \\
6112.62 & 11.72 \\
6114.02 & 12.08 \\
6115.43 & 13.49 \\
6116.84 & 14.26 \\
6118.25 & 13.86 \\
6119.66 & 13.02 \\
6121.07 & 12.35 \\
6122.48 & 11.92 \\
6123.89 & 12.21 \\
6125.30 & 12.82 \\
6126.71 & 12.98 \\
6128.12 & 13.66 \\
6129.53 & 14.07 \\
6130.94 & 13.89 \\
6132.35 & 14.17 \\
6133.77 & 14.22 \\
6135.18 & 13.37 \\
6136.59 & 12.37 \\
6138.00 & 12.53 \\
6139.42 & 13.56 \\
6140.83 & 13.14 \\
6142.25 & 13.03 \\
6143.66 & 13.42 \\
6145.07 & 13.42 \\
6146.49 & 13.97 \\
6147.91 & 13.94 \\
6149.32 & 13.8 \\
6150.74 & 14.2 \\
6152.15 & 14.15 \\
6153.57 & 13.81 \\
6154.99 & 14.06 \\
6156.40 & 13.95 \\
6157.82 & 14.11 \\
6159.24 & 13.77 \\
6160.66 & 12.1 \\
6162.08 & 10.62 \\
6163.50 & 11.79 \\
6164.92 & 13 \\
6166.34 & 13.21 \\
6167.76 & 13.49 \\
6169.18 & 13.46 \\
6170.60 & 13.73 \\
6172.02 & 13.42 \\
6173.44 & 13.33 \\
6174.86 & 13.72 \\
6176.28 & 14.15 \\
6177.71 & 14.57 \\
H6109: 1.14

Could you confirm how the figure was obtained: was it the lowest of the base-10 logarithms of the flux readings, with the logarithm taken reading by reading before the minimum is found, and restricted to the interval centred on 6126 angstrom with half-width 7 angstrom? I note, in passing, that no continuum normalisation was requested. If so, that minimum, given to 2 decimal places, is 1.08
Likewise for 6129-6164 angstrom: 1.03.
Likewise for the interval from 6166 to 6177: 1.12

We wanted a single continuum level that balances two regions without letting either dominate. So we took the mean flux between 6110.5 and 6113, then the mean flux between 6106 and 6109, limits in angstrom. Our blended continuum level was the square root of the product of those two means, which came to 12.6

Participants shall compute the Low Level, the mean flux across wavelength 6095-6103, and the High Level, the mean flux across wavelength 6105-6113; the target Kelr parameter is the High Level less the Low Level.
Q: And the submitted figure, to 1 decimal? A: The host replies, -0.5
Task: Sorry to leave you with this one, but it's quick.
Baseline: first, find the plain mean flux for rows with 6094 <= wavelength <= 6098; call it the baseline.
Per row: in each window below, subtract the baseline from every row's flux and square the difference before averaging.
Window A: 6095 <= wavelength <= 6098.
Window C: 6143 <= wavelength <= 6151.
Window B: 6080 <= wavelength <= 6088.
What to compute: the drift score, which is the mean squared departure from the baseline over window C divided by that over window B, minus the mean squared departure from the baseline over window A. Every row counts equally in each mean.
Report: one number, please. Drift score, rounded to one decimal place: 0.2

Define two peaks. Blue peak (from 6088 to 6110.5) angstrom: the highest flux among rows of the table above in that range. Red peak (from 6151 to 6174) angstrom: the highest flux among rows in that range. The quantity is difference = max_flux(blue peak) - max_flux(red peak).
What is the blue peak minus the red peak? 0.14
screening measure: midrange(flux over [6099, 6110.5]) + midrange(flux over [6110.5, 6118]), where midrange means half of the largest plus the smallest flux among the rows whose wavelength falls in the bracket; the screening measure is 26.10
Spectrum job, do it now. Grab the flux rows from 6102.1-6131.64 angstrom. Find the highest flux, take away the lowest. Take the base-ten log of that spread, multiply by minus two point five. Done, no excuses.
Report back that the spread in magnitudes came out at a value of -1.01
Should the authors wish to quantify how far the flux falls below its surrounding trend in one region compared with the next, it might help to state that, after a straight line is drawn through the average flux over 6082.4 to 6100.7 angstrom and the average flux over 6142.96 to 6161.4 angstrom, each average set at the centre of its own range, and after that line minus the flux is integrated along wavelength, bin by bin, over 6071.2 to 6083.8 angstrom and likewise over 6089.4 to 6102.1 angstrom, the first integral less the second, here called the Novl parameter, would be 1.6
